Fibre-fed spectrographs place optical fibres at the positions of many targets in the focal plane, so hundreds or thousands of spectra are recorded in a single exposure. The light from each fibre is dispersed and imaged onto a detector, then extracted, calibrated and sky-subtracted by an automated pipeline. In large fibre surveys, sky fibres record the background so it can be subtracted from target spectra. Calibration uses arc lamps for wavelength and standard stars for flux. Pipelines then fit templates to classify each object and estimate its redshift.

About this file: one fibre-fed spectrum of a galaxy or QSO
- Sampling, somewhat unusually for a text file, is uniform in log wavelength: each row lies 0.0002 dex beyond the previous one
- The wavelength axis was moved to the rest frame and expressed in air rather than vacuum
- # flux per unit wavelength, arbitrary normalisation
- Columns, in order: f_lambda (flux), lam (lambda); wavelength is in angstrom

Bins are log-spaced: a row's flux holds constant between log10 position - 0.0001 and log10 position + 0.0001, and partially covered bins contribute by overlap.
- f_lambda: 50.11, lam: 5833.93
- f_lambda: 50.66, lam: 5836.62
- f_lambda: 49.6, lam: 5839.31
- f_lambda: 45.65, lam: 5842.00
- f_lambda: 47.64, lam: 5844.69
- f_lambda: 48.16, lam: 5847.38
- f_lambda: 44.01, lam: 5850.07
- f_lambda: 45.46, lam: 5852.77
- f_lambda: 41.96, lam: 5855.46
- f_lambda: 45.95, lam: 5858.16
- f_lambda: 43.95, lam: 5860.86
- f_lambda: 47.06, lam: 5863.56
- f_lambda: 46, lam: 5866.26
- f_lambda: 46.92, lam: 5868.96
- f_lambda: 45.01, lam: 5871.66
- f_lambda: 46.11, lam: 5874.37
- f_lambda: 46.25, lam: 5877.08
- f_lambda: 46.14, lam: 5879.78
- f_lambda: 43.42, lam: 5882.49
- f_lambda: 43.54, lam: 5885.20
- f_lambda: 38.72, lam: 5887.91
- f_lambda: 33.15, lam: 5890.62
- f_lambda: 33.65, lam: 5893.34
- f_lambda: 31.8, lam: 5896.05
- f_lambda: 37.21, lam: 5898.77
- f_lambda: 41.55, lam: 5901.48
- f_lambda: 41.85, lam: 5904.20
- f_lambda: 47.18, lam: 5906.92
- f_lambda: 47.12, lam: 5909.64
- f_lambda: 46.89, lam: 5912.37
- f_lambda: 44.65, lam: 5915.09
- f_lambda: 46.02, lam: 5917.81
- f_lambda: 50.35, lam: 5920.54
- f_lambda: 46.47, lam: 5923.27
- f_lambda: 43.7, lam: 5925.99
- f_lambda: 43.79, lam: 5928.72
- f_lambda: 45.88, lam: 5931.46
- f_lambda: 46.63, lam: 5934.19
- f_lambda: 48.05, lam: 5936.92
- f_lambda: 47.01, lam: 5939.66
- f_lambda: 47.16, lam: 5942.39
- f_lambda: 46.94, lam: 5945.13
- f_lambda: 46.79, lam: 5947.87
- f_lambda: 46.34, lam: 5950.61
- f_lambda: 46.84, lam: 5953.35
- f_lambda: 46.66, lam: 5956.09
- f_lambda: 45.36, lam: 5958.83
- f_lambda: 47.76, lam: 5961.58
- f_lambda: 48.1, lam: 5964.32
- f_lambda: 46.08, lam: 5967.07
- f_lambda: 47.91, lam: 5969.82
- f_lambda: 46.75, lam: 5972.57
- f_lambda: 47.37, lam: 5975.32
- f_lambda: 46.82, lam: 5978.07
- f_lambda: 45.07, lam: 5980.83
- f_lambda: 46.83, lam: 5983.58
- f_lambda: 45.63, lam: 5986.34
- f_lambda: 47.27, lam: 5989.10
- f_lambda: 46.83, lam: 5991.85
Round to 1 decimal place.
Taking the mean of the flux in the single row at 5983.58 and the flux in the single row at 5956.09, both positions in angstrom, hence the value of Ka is 46.7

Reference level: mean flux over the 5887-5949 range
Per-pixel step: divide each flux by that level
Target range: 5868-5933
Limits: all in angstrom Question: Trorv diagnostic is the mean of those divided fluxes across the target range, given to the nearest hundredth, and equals 0.99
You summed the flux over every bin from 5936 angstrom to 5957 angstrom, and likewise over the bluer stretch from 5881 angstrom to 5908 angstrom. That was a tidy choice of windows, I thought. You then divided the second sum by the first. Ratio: 1.0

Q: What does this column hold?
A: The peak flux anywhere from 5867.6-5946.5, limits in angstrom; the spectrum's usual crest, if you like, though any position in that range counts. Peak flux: 50.35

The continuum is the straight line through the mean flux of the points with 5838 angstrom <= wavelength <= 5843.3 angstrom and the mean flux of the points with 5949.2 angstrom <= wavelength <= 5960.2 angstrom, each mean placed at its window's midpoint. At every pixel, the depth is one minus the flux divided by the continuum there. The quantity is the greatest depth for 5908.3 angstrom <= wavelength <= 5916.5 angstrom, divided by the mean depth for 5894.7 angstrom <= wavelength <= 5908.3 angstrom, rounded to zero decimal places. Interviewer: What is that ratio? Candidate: 0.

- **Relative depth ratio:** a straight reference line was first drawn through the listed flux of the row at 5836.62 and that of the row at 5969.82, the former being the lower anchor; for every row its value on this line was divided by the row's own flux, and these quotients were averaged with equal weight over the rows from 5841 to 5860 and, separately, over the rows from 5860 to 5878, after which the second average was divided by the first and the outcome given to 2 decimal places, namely 0.98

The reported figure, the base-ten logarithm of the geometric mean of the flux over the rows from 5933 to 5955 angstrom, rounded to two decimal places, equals 1.67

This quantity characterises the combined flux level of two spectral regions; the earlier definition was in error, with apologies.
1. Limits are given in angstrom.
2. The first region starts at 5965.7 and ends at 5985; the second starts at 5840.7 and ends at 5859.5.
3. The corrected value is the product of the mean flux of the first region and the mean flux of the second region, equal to 2127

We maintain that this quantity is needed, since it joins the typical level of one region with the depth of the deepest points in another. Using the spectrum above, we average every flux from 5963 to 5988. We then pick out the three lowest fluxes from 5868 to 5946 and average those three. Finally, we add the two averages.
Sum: 79.6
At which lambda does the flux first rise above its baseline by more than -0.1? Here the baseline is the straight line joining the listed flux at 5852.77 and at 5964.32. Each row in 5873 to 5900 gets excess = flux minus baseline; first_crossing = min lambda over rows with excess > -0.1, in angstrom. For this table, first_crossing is 5874.37 angstrom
